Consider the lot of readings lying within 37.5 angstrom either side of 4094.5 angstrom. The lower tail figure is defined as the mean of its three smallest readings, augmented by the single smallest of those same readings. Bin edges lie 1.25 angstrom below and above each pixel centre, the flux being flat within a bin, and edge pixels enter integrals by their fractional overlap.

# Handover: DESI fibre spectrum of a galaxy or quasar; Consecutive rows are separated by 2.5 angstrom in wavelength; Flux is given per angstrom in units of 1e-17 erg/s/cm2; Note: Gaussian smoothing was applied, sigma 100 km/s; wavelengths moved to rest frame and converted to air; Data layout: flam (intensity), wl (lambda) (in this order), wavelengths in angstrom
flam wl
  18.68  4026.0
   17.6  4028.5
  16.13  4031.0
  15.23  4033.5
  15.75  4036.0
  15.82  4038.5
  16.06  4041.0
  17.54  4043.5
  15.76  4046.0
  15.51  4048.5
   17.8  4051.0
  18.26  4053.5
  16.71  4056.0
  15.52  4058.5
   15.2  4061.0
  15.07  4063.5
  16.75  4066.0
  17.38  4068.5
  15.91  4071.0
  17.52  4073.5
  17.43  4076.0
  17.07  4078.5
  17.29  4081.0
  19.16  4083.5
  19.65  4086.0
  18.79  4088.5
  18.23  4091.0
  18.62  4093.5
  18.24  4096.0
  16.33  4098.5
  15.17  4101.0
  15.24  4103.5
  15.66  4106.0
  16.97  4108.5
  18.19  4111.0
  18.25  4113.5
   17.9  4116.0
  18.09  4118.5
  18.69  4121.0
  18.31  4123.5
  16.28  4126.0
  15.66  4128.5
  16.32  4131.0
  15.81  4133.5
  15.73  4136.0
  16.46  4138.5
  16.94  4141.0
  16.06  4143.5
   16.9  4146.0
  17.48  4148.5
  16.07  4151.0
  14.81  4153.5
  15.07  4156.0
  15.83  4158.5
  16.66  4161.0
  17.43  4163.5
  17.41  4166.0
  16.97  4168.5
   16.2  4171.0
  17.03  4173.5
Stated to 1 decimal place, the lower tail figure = 30.2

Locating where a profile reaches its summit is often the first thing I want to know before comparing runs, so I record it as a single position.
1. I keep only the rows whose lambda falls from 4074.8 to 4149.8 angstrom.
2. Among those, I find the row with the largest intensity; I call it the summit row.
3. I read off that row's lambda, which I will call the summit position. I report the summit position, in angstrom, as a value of 4086.0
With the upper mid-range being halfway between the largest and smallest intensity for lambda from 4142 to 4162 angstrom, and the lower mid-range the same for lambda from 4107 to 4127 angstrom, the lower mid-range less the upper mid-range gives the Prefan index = 1.3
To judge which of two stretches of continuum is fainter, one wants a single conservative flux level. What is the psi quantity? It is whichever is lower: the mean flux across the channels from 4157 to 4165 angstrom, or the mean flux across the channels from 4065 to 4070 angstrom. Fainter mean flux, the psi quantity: 16.6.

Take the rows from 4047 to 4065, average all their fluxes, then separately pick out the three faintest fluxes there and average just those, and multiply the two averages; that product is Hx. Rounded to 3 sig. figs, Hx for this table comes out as 249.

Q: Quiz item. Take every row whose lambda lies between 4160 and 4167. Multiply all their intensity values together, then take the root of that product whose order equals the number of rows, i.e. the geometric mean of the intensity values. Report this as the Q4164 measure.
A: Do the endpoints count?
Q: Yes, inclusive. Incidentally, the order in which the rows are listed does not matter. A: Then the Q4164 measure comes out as 17.2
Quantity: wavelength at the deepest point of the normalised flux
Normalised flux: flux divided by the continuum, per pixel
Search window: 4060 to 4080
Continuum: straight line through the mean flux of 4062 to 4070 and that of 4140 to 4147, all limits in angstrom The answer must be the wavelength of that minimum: 4063.5 angstrom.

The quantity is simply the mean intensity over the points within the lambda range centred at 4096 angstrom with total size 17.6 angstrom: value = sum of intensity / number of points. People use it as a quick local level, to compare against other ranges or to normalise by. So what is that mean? 17.2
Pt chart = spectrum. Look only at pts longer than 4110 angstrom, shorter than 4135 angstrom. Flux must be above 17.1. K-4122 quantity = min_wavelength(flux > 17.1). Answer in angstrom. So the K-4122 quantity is 4111.0 angstrom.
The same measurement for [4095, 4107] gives 4096.0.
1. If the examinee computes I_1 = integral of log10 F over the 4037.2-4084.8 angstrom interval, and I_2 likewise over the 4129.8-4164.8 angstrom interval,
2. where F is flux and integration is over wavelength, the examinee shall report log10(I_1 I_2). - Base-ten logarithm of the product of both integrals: 3.39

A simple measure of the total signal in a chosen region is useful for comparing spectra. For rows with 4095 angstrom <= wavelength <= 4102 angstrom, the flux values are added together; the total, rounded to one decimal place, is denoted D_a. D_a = 49.7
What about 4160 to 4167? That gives 51.5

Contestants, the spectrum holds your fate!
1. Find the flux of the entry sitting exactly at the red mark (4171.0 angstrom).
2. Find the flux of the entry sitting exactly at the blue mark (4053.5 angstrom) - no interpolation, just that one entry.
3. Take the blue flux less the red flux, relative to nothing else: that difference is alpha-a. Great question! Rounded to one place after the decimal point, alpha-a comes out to 2.1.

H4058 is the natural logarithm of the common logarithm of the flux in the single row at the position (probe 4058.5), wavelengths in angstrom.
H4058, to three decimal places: 0.175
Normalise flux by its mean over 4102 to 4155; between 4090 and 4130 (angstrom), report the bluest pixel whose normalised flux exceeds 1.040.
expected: 4091.0 angstrom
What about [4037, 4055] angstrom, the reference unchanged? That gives 4043.5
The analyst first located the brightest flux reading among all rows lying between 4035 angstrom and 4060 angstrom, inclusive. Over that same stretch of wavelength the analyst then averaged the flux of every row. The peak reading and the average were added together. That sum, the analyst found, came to 34.7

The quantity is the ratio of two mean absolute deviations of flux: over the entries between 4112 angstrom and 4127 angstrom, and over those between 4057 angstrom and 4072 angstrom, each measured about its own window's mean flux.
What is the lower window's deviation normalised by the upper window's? 1.32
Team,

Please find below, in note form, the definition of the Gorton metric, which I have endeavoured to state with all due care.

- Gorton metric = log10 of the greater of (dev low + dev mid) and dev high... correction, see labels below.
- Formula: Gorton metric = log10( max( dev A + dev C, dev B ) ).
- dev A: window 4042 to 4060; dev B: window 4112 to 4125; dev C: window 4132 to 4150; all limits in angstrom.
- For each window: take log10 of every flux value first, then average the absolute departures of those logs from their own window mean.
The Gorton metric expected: -1.40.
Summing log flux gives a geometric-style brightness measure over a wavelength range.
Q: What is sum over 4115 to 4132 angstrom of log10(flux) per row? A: 8.66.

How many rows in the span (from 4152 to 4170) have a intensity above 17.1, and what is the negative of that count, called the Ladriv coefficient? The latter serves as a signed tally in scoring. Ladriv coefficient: -2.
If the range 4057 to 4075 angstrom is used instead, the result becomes -2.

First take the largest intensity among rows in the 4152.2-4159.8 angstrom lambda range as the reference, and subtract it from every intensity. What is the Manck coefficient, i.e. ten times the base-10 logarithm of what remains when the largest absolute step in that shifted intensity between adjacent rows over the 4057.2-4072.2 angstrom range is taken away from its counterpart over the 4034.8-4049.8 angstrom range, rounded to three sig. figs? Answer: -10.0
